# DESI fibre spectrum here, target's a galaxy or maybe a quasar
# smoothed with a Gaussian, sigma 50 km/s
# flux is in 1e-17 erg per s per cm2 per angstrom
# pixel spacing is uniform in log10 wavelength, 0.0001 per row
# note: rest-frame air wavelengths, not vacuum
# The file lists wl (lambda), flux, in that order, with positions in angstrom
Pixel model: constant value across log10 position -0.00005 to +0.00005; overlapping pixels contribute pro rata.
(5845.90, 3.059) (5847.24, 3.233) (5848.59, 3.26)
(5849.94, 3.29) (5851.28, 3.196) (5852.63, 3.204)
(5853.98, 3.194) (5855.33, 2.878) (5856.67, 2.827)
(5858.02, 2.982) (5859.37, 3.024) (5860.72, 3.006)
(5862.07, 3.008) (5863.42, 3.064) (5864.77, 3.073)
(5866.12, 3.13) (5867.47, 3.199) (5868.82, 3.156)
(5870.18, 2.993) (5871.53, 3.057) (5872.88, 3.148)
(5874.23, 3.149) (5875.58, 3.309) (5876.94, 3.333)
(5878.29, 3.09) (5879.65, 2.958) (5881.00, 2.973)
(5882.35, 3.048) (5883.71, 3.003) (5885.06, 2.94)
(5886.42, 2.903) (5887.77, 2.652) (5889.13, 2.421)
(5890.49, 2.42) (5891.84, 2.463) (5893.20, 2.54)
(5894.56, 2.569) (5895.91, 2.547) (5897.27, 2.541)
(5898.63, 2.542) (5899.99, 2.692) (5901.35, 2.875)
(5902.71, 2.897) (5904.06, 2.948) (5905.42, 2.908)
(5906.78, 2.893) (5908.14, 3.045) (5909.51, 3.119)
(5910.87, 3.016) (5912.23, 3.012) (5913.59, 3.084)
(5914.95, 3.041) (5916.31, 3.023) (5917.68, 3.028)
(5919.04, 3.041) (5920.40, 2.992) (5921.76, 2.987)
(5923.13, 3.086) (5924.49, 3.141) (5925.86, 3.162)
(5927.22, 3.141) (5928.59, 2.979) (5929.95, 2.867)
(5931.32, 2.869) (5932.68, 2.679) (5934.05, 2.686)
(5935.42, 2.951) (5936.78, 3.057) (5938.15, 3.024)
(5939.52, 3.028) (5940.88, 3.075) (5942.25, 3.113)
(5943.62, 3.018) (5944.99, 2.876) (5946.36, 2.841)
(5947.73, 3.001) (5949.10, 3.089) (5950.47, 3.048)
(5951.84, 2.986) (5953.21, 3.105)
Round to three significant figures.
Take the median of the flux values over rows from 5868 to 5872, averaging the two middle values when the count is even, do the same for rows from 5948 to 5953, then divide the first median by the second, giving 1.00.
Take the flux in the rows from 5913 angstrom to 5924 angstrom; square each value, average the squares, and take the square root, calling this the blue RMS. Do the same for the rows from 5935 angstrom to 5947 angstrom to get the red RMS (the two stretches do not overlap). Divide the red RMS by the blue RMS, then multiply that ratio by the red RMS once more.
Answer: 2.96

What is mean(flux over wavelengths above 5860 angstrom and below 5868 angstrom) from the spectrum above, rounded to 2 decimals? 3.08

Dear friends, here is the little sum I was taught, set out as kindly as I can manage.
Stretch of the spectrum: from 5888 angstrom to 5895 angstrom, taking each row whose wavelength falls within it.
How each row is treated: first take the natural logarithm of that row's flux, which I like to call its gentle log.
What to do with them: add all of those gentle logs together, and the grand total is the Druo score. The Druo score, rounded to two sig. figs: 4.5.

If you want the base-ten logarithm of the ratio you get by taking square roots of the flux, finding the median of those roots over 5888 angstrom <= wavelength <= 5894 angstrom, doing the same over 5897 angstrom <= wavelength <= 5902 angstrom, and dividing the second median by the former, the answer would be 0.015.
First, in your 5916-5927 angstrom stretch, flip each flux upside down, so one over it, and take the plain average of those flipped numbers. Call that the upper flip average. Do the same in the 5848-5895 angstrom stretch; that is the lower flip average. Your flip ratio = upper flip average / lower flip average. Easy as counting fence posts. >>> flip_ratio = 0.97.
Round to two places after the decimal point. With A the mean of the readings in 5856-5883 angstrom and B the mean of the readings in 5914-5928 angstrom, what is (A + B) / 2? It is 3.07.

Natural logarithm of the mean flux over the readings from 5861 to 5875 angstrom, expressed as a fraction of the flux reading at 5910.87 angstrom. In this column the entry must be 0.027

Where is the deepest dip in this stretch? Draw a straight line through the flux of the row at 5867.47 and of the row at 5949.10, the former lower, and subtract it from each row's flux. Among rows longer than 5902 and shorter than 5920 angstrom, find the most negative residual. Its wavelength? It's 5902.71 angstrom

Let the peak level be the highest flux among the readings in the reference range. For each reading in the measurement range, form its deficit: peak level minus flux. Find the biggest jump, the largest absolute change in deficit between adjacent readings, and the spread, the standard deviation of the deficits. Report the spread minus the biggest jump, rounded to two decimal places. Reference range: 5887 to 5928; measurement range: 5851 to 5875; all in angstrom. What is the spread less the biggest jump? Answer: -0.21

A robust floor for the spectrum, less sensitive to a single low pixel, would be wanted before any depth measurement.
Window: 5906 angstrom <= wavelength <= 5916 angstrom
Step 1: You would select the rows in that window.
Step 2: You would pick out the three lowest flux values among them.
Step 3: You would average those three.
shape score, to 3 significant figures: 2.97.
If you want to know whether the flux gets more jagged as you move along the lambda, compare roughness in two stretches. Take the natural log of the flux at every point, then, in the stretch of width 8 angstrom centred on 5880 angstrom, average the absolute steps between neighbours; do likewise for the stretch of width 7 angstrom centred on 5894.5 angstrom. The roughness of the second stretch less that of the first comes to -0.020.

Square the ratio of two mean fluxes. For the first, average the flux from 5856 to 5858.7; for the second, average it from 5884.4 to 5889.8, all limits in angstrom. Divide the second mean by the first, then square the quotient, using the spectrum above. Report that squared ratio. 0.88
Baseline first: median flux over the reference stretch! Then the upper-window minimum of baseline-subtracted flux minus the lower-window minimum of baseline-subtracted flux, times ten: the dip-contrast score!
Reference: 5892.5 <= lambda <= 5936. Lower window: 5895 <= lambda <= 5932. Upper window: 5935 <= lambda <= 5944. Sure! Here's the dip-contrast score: 4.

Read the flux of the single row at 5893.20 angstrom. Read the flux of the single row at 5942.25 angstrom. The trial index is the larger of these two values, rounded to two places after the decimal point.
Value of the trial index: 3.11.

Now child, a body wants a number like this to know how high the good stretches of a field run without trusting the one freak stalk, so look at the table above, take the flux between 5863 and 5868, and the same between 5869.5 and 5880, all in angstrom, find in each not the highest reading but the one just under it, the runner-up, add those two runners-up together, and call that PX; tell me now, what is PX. 6.44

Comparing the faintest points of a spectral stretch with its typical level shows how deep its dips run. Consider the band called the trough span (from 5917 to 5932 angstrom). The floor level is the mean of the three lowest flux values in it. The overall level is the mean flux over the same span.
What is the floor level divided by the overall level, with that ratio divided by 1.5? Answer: 0.640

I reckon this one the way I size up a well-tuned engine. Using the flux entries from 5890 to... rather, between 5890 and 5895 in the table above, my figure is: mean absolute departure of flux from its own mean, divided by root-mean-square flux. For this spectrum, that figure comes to 0.0226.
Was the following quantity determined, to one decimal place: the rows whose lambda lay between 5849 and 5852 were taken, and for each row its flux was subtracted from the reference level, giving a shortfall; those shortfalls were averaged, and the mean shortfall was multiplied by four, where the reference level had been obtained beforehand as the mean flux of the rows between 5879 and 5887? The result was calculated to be -1.1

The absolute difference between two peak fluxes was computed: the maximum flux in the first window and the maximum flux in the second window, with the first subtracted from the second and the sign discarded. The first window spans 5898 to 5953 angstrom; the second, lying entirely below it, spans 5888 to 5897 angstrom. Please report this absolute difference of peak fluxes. 0.593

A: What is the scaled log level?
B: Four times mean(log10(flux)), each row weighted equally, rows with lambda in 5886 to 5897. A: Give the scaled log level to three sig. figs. 1.63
